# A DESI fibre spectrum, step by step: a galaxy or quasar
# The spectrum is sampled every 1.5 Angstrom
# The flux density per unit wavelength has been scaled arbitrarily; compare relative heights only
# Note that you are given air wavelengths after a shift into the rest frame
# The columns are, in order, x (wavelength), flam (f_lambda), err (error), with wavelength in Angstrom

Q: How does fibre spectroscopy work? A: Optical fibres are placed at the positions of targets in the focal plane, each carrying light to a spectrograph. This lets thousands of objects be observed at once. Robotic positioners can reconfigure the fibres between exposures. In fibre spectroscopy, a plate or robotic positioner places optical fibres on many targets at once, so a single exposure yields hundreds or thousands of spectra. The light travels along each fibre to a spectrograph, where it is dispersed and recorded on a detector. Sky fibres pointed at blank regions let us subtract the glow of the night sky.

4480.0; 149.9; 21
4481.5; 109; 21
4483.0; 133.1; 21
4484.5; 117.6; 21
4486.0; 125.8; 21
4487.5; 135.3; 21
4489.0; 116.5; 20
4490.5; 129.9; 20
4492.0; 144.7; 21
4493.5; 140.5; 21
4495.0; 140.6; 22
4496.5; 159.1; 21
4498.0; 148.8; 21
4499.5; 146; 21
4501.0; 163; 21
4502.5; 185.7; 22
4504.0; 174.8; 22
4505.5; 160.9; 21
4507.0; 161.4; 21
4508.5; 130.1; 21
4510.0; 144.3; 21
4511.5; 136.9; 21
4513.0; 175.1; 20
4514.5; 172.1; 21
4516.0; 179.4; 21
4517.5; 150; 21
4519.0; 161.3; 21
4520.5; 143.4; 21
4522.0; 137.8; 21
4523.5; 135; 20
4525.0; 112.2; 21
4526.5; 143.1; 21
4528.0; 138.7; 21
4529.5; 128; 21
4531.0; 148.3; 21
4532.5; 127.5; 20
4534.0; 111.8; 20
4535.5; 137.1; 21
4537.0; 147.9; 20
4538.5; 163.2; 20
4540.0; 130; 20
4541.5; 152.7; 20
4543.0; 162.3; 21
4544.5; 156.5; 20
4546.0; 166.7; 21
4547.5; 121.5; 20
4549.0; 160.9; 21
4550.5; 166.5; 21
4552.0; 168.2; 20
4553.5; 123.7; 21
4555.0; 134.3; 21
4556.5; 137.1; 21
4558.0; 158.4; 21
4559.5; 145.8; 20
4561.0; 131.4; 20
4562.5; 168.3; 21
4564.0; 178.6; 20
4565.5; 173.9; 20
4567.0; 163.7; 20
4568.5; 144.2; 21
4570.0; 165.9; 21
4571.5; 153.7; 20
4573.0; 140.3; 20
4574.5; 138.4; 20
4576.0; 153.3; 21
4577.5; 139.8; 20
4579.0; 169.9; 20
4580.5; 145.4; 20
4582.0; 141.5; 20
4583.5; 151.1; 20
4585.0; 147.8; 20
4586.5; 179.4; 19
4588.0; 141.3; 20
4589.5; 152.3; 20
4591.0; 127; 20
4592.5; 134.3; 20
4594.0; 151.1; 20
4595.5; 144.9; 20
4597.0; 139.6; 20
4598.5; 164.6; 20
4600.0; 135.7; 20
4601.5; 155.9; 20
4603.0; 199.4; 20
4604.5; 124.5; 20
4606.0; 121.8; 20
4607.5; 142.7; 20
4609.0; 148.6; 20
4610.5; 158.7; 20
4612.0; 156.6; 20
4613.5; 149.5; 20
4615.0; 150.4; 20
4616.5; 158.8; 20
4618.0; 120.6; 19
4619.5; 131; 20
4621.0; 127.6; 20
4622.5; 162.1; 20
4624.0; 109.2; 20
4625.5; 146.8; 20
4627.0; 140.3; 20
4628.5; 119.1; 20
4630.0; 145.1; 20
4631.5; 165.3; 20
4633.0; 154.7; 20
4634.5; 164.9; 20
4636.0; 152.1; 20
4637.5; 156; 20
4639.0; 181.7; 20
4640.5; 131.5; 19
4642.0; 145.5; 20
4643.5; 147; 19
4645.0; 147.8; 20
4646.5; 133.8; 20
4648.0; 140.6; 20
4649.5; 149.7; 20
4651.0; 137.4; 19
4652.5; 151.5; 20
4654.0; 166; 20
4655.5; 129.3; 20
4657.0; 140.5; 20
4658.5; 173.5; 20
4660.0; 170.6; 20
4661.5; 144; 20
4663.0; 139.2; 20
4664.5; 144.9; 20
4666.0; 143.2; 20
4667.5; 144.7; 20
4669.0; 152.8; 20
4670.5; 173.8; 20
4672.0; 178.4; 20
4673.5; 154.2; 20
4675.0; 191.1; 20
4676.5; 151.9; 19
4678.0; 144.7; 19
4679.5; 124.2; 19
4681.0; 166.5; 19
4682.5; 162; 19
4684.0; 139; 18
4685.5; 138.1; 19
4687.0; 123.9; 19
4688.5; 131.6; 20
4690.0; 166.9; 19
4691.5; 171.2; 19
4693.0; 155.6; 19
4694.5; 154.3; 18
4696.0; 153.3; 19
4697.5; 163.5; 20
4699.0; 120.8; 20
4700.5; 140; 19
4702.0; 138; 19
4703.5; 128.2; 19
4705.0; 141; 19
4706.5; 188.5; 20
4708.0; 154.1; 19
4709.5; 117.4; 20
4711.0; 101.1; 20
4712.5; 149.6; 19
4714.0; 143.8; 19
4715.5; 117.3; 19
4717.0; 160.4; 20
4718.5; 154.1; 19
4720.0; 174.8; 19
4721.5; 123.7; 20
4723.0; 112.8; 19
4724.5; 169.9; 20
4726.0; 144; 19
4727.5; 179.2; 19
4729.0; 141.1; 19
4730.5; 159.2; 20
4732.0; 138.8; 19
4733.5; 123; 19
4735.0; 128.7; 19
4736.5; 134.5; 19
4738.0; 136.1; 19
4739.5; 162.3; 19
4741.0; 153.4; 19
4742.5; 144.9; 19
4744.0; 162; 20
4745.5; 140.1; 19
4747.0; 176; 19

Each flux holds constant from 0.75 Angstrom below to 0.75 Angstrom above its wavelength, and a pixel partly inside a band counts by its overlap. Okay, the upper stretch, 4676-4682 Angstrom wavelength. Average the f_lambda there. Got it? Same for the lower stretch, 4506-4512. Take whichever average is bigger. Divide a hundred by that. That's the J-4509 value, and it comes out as 0.68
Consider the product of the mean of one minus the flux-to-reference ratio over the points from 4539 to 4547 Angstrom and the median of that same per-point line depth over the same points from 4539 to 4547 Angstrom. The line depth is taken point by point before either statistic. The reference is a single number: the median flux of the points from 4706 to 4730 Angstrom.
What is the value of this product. 0.003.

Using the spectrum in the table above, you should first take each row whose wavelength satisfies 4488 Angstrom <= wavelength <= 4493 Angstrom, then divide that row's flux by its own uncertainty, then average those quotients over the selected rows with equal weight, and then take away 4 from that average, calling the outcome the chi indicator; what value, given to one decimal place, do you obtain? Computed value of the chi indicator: 2.4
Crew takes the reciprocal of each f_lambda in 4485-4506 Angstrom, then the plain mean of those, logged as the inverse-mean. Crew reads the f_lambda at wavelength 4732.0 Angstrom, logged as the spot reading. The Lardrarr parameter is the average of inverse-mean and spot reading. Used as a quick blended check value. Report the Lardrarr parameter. 69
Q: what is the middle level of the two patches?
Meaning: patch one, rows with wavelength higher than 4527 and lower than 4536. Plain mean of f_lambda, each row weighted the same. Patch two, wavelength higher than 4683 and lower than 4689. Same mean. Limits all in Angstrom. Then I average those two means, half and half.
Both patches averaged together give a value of 133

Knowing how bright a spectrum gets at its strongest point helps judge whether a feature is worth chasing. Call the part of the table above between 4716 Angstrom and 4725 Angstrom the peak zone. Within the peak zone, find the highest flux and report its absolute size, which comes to 175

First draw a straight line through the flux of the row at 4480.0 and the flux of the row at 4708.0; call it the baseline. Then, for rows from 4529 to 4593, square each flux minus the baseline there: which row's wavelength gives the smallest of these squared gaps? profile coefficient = 4589.5 Angstrom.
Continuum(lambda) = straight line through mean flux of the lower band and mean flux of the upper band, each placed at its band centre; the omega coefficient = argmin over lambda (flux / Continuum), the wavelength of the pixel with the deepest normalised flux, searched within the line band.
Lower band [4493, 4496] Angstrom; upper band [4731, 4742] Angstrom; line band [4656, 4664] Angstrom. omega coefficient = 4663.0 Angstrom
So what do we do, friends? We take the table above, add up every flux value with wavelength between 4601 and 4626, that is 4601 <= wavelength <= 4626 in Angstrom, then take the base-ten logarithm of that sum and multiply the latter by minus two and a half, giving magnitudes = -8.48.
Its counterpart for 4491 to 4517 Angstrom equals -8.56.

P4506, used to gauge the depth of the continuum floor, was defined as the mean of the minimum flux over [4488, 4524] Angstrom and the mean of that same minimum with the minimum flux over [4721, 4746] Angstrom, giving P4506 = 116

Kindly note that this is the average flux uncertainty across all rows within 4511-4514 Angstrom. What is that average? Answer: 20.5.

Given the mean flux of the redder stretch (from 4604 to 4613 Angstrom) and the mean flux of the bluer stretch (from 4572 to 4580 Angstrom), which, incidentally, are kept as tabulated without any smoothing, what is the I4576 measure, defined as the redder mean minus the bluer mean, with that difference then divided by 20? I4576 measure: -0.3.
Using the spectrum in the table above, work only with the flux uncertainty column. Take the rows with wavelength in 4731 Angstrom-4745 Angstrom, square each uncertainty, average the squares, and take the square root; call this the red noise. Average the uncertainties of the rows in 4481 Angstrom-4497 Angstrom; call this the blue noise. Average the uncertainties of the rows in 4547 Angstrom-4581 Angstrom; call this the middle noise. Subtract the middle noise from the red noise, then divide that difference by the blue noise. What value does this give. -0.063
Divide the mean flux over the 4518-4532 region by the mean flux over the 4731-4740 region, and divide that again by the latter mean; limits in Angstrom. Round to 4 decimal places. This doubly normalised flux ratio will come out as 0.0074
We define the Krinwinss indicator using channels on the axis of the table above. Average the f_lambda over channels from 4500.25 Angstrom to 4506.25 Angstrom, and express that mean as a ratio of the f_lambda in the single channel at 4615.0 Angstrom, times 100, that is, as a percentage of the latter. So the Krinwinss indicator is 114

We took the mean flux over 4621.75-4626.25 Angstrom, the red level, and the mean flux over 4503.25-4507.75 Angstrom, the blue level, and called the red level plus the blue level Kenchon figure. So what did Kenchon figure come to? 305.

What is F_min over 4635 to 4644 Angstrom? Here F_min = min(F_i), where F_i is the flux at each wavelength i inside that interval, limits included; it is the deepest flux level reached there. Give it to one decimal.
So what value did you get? 131.5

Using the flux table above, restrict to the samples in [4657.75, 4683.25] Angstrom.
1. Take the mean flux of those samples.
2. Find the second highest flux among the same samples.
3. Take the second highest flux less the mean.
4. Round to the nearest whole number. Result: 22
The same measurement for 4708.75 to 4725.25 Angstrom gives 31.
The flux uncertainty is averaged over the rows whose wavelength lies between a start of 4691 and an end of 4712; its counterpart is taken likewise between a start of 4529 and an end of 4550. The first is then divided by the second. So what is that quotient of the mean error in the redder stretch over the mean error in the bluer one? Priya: 0.944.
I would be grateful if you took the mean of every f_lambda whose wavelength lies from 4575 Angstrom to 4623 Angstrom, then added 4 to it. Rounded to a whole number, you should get 152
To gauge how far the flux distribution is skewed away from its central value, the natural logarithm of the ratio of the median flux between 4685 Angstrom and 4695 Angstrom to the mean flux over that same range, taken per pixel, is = 0.04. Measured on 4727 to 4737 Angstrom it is -0.03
